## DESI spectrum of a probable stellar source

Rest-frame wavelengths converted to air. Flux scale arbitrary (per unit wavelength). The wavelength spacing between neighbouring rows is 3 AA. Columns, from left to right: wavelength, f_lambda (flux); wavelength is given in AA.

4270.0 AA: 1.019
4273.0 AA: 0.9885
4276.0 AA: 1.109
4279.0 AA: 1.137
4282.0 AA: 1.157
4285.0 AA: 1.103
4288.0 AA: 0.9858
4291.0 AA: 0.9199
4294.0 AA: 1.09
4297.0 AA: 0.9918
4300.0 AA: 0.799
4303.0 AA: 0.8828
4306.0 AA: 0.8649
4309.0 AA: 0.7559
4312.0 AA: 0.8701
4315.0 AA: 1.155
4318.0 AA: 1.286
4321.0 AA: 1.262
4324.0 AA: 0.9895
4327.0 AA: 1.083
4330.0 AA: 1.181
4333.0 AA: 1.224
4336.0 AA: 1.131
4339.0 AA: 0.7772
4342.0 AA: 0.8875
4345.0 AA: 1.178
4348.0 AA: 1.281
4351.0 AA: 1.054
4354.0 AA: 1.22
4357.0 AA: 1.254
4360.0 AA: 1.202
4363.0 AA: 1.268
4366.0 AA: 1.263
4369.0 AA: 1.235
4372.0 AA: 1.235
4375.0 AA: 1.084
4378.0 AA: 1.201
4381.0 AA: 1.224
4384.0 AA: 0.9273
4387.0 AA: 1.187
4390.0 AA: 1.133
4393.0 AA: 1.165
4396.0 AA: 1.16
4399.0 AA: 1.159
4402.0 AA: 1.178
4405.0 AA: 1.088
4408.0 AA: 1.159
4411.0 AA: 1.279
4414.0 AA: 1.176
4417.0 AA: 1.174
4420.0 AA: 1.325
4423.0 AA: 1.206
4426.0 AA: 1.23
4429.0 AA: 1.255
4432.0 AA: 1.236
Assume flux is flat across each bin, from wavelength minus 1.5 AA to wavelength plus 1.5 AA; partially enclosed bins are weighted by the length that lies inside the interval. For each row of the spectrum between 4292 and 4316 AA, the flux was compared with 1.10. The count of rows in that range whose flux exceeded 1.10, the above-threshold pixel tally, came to 1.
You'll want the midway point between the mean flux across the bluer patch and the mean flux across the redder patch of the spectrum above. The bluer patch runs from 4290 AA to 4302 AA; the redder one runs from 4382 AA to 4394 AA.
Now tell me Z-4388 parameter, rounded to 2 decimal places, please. 1.03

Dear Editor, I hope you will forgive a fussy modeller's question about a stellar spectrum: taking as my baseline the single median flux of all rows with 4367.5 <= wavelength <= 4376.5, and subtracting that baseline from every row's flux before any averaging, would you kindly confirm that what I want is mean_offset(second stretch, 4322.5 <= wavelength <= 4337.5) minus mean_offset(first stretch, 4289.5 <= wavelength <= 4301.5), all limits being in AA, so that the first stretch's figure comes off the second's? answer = 0.17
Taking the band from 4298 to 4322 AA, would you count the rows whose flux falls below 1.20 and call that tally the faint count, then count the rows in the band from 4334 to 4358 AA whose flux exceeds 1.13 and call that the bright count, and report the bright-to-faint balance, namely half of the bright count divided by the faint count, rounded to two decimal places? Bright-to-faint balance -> 0.42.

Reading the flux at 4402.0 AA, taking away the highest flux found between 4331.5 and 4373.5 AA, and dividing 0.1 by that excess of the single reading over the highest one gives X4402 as -1.0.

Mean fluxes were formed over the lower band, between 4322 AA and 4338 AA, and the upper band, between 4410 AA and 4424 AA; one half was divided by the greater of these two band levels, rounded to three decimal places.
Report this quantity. 0.406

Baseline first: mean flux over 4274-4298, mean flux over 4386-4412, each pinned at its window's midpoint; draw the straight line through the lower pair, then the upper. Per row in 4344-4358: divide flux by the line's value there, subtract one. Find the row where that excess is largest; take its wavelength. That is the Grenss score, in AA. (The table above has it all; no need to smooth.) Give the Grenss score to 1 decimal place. 4348.0 AA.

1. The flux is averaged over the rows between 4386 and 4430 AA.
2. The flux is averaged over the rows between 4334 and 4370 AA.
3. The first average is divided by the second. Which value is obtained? 1.04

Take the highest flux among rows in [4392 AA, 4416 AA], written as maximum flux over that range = 1.279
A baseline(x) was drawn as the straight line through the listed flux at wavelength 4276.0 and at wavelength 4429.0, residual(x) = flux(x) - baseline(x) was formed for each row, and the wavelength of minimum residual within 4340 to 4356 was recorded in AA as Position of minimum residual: 4342.0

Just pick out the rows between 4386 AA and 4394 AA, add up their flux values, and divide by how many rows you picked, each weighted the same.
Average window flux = 1.16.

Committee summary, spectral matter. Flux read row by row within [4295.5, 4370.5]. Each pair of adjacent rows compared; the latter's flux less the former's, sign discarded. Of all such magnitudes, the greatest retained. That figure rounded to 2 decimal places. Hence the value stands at 0.35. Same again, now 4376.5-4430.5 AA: 0.30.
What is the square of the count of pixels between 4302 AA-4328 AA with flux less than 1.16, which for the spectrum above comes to 49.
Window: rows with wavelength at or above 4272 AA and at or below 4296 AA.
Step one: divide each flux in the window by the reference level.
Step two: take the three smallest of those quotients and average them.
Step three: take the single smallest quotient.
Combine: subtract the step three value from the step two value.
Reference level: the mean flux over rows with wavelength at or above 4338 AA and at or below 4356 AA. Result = 0.042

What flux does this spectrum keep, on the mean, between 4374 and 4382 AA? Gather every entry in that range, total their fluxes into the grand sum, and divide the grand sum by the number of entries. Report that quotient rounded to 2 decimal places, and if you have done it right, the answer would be 1.17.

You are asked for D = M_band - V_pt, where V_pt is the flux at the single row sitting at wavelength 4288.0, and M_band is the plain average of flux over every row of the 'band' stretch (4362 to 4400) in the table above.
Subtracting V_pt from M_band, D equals 0.19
